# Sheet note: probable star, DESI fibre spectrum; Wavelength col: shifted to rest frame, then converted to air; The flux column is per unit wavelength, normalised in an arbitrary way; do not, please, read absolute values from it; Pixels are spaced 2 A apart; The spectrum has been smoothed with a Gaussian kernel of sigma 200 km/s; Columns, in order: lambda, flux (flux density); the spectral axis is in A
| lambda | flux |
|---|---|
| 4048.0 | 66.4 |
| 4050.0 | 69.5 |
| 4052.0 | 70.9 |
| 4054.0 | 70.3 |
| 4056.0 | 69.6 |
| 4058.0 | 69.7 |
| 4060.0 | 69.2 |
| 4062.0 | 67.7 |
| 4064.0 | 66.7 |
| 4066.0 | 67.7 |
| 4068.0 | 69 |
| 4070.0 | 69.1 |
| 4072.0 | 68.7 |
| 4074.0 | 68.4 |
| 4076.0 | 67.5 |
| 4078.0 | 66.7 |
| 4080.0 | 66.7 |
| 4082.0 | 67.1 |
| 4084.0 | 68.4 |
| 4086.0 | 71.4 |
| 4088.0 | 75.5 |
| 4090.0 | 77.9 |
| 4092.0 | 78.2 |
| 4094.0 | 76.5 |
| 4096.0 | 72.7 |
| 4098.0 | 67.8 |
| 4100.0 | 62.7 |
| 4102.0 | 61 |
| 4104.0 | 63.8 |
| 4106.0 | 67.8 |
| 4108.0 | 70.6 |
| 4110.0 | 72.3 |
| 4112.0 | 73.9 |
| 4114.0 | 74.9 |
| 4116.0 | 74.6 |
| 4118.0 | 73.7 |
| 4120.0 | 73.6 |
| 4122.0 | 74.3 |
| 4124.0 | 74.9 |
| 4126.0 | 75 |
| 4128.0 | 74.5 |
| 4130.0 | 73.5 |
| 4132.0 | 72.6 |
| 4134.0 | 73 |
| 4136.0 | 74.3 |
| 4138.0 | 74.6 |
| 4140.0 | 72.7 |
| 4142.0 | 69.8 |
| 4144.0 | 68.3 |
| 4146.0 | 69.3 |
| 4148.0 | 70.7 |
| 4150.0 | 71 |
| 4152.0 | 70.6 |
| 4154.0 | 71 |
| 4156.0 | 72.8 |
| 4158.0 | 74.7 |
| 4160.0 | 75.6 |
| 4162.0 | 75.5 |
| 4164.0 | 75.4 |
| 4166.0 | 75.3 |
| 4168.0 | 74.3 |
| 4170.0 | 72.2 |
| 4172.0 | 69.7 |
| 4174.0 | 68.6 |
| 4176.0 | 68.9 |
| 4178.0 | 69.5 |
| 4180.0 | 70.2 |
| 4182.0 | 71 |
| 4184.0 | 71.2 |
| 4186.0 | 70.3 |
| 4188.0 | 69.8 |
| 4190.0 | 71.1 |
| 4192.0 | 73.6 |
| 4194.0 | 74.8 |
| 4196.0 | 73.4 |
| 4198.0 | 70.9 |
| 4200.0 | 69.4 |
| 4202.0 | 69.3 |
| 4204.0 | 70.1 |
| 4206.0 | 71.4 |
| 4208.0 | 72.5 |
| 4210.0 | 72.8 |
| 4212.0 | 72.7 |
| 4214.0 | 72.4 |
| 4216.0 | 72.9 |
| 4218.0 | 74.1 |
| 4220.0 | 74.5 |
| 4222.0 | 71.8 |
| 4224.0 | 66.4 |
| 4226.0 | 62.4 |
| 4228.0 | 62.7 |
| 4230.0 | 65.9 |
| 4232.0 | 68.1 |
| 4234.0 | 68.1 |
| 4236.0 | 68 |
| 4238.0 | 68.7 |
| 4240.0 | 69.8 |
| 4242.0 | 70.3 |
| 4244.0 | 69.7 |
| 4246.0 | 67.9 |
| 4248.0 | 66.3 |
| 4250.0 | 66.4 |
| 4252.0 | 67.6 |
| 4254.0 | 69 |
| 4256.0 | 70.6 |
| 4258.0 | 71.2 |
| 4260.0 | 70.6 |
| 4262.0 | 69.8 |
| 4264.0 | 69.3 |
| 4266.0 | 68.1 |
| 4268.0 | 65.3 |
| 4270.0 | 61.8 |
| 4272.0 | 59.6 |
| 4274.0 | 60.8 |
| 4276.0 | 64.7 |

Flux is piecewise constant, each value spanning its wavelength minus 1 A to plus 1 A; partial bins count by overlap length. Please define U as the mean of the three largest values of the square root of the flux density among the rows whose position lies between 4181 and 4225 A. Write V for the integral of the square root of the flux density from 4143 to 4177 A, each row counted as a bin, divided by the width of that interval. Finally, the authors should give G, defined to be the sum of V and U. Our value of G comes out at 17.11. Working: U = 8.63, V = 8.48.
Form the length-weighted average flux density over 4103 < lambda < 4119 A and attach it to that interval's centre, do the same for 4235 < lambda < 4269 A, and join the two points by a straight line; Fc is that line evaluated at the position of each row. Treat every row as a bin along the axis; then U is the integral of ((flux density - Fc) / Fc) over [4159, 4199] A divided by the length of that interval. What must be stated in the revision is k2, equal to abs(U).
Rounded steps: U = 0.03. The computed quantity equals 0.027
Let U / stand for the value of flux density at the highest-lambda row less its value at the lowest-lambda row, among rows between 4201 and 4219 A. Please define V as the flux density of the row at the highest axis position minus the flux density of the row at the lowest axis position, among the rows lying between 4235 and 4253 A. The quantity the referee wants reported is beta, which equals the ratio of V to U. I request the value -0.1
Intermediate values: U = 4.8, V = 0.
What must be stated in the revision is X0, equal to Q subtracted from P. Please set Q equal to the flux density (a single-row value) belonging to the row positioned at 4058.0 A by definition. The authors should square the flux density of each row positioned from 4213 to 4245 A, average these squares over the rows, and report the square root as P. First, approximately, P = 69.2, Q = 69.7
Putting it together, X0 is 0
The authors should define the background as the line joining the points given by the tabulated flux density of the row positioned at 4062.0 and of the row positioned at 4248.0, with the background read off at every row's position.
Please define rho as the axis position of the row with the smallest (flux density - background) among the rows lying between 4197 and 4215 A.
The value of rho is 4202.0 A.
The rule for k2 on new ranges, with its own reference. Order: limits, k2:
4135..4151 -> 0.007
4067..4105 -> 0.035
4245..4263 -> 0.002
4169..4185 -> 0.000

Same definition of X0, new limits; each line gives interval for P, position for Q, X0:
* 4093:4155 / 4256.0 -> 1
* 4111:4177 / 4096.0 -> 0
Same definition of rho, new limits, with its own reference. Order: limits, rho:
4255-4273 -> 4272.0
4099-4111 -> 4102.0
